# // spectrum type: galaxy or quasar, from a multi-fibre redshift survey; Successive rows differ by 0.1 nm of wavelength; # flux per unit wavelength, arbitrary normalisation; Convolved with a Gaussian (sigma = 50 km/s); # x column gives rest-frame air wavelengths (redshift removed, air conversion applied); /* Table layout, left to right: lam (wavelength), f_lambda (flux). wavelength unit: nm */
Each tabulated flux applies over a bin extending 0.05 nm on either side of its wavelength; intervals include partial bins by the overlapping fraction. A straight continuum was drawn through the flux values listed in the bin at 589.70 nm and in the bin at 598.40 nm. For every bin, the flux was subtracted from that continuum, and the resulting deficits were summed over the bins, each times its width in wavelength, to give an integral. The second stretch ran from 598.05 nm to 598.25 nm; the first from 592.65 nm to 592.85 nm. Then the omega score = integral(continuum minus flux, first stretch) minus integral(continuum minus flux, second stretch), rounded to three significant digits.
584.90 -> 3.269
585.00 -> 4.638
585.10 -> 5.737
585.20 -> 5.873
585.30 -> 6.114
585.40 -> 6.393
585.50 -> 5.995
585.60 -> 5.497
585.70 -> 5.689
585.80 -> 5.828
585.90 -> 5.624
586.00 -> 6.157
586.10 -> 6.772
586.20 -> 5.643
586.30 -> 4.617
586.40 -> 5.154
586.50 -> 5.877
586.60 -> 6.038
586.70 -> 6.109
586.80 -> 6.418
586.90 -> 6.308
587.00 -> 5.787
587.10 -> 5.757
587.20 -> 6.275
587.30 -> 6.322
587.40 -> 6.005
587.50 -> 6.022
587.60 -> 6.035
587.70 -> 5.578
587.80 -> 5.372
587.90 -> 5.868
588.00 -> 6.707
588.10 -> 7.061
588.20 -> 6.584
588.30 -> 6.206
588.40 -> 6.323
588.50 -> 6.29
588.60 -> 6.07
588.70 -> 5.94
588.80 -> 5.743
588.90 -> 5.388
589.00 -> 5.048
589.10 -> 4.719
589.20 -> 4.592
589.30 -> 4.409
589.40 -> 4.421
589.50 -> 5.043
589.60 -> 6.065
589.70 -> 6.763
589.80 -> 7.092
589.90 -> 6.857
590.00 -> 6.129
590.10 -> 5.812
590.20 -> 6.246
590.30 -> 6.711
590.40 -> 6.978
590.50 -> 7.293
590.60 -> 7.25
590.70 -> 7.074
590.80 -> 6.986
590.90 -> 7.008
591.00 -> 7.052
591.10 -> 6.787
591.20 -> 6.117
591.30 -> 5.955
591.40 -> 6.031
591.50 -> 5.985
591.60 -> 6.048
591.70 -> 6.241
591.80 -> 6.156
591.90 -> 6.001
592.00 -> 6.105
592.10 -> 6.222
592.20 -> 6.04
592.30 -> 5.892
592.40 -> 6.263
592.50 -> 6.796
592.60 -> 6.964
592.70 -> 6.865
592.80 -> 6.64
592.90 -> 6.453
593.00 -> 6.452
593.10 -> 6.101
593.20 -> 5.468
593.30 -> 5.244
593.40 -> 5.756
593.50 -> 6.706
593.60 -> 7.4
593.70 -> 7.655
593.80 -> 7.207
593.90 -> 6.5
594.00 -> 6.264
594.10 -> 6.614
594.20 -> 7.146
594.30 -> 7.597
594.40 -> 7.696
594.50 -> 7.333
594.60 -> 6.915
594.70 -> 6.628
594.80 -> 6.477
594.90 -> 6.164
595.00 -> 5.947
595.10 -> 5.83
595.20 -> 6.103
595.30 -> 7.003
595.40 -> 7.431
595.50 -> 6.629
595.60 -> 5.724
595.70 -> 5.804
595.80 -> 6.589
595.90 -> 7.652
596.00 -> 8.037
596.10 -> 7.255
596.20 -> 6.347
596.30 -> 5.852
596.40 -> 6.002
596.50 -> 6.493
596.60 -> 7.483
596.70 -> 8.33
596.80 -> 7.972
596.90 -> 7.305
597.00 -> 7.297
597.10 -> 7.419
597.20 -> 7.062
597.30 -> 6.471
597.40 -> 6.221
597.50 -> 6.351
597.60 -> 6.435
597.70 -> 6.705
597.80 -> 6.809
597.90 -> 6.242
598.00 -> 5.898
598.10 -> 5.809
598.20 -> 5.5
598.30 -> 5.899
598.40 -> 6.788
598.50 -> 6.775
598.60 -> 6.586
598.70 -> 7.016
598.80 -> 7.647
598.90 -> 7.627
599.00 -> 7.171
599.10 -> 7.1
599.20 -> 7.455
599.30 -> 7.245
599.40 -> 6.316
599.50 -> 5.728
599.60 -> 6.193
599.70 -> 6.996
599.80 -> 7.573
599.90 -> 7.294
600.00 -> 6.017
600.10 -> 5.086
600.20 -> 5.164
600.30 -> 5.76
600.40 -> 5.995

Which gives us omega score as -0.223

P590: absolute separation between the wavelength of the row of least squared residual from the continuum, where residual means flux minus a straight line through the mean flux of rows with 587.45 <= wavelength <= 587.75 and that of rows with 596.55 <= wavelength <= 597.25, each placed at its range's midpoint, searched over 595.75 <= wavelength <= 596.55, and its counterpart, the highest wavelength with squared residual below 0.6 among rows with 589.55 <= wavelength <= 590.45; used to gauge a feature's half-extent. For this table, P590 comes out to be 5.70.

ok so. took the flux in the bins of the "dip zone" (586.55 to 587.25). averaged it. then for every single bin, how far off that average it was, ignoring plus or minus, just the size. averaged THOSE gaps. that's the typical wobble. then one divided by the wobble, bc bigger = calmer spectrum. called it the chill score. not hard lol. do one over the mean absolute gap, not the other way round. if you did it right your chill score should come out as 5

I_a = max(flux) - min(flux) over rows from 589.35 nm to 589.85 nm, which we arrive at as 2.7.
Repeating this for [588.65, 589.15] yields 1.2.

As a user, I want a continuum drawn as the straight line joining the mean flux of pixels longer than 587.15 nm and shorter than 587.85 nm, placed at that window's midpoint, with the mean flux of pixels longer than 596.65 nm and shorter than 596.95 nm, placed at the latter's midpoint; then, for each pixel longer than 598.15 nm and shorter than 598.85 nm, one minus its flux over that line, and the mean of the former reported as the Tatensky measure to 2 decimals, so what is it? 0.20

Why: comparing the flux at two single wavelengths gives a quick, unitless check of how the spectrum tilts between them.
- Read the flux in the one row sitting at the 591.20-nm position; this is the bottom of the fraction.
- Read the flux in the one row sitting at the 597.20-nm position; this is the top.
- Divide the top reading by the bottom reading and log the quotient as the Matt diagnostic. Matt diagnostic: 1.15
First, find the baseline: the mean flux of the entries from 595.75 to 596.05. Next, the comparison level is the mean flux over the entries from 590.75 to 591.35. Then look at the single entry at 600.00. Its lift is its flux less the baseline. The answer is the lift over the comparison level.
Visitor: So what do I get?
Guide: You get -0.21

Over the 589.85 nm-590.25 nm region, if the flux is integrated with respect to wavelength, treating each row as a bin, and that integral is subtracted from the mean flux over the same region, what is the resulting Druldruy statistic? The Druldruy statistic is 3.76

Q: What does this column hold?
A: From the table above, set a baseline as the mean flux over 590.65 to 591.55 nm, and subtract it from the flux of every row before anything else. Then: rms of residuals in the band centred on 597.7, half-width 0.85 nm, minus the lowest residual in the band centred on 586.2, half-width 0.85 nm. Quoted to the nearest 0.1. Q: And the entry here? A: 2.5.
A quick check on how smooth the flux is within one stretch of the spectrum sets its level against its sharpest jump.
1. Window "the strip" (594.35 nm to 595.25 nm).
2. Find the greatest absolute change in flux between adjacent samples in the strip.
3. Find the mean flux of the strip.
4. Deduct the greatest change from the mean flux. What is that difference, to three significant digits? 6.15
